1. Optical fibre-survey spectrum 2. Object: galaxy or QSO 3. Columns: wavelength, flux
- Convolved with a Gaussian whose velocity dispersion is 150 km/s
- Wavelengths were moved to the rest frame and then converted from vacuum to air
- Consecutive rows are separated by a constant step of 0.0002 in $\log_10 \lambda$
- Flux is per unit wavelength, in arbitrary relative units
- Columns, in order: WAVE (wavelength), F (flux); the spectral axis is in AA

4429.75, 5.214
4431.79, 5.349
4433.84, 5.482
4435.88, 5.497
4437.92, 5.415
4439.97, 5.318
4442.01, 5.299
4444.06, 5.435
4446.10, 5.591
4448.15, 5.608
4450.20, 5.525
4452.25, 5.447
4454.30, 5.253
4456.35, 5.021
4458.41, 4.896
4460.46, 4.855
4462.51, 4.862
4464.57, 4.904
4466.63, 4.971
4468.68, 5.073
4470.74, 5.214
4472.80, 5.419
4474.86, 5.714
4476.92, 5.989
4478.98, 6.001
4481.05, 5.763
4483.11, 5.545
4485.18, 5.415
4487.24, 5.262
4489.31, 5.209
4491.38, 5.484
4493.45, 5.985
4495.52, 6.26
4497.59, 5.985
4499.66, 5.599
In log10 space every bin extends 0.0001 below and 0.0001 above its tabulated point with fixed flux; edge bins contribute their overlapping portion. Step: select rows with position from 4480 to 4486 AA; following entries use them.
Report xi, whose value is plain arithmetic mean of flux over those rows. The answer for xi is 5.57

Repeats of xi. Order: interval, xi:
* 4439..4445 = 5.35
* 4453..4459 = 5.06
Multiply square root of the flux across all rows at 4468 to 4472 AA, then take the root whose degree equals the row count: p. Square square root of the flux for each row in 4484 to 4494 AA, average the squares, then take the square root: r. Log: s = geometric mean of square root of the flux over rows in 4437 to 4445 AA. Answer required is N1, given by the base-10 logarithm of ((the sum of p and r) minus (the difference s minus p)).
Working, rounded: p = 2.27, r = 2.339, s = 2.317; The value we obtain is 0.659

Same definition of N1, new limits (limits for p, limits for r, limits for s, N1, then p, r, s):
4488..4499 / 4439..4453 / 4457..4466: 0.693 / 2.40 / 2.337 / 2.209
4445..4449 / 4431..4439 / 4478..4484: 0.669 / 2.37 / 2.331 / 2.401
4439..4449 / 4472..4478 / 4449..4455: 0.675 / 2.33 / 2.389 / 2.325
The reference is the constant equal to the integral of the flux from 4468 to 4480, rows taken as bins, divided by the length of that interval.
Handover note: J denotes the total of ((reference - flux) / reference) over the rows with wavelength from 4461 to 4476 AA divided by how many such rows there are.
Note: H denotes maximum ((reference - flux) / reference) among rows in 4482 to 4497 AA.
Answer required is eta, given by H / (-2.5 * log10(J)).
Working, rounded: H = 0.067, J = 0.075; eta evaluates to 0.0238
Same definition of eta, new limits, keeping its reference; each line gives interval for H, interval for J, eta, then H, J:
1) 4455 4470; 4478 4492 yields 0.0263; 0.130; 0.010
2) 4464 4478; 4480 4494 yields 0.0247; 0.122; 0.011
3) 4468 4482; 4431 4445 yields 0.0247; 0.091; 0.033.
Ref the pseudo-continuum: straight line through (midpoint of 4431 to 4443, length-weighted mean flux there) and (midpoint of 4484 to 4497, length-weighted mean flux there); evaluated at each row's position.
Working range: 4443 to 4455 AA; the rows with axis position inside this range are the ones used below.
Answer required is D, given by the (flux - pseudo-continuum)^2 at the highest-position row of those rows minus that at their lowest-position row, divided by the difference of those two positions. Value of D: 0.004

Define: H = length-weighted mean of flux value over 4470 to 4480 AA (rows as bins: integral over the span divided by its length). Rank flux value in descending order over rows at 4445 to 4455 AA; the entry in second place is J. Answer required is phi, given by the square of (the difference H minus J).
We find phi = 0.01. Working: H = 5.68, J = 5.591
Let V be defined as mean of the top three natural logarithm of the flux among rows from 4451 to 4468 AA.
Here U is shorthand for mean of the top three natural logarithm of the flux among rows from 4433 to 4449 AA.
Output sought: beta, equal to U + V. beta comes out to 3.37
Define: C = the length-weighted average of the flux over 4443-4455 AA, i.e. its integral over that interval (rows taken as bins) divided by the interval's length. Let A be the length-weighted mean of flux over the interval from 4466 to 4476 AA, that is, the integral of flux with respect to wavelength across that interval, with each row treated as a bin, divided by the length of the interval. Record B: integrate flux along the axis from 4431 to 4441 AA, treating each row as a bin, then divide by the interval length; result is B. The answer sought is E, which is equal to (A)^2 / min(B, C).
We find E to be 5.2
